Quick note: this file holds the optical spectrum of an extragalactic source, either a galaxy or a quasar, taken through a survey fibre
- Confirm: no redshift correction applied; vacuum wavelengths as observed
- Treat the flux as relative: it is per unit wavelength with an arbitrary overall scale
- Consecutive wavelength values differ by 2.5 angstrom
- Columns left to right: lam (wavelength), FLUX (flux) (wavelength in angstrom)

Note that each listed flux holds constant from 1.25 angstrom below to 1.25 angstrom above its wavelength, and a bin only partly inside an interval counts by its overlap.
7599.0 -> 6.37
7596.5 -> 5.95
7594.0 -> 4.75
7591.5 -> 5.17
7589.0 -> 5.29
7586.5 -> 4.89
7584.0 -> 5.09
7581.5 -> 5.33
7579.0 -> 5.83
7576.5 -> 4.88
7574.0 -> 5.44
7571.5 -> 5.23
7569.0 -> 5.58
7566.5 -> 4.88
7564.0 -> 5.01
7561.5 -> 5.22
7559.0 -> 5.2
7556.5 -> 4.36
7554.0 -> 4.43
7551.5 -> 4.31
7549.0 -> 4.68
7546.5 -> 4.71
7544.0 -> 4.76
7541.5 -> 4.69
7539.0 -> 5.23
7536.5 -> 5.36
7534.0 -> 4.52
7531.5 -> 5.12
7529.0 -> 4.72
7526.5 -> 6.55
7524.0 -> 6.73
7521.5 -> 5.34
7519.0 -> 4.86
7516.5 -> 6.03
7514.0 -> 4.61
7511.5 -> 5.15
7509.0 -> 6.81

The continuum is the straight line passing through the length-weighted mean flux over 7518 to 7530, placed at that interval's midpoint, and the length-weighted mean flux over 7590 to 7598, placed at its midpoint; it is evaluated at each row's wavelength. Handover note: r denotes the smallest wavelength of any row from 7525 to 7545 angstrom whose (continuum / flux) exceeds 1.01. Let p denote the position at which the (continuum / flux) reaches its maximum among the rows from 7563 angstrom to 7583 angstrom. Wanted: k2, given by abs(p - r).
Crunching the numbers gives 37.5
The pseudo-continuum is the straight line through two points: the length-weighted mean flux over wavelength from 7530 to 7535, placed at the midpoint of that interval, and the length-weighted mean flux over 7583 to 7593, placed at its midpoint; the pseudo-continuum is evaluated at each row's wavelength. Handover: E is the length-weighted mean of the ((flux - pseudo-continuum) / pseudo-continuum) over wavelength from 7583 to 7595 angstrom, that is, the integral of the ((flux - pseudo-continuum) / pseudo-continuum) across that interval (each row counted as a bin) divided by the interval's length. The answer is -0.01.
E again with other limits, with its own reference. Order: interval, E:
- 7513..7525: 0.16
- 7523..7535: 0.15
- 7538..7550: -0.02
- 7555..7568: -0.01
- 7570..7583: 0.06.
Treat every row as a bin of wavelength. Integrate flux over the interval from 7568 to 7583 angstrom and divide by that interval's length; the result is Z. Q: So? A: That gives 5.4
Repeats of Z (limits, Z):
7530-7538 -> 5.0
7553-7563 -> 4.8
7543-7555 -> 4.6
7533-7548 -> 4.9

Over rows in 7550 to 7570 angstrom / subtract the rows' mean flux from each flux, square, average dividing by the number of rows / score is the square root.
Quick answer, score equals 0.44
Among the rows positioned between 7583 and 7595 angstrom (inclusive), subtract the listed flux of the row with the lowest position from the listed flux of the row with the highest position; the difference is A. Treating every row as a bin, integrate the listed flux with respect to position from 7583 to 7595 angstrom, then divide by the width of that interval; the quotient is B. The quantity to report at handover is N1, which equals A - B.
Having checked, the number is -5.4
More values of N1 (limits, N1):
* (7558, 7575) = -5.0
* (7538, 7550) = -5.4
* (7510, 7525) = -3.9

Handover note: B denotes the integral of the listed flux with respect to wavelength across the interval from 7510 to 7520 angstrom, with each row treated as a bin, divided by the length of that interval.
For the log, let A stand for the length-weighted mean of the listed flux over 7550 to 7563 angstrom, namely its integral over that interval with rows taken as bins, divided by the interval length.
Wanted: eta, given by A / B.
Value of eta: 0.90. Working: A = 4.71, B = 5.21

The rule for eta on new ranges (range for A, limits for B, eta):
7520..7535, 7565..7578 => 1.06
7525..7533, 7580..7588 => 1.07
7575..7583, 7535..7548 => 1.08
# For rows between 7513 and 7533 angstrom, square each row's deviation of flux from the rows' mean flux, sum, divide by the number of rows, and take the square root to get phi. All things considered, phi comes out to 0.78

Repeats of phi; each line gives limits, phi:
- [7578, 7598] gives 0.39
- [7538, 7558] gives 0.27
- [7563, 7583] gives 0.32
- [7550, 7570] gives 0.44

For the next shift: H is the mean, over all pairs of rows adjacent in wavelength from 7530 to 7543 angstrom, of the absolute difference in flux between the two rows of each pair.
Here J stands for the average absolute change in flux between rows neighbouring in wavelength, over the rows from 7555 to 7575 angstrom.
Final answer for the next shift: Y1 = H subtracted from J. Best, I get -0.18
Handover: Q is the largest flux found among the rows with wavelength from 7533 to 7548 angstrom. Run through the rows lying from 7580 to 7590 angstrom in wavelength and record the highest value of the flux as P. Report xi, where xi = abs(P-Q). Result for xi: 0.03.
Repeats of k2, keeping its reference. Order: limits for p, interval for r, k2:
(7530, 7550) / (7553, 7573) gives 20.0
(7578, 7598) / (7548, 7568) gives 45.0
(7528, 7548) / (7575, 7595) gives 42.5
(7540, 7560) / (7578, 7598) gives 30.0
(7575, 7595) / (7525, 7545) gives 65.0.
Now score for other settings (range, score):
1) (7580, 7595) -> 0.21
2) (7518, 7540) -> 0.72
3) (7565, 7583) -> 0.32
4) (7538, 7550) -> 0.21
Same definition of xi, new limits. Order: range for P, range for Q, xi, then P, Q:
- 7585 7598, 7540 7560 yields 0.75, 5.95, 5.2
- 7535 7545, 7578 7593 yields 0.47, 5.36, 5.83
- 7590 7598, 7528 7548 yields 0.59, 5.95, 5.36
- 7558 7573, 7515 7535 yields 1.15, 5.58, 6.73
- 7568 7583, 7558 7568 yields 0.61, 5.83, 5.22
